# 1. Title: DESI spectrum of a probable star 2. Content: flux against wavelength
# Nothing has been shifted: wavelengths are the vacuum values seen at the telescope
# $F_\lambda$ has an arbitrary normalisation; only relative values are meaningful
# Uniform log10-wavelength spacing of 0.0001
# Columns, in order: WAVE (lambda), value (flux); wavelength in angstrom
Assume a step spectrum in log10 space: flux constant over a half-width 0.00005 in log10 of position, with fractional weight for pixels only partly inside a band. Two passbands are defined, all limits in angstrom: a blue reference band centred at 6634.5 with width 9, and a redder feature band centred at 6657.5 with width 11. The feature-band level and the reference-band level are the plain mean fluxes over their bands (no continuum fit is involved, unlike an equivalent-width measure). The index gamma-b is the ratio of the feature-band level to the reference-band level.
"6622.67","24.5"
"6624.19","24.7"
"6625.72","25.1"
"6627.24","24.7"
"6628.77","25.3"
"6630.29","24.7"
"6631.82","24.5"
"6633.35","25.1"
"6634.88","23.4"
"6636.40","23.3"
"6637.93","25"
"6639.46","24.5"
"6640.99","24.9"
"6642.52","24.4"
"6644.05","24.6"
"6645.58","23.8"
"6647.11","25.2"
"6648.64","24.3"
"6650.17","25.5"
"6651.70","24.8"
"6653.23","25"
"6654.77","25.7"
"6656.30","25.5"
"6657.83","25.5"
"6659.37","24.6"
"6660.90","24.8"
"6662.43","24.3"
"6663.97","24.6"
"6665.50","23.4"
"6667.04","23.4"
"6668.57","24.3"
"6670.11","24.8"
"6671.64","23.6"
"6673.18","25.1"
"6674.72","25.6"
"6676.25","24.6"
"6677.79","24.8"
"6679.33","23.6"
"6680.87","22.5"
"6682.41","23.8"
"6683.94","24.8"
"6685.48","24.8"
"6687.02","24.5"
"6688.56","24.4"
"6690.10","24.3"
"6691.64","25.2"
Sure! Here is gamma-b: 1.03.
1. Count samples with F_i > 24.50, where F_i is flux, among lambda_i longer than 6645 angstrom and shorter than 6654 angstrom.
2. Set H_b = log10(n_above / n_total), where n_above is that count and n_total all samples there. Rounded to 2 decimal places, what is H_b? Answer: -0.18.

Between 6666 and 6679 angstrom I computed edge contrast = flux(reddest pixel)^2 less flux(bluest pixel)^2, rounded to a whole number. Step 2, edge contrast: 67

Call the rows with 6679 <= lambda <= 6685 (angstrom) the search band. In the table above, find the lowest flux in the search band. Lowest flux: 22.5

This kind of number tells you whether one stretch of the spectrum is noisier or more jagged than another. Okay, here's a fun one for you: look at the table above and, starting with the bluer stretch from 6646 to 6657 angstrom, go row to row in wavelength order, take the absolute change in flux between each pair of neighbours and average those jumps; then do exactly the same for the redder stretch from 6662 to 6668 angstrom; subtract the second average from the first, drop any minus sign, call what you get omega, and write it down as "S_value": 0.15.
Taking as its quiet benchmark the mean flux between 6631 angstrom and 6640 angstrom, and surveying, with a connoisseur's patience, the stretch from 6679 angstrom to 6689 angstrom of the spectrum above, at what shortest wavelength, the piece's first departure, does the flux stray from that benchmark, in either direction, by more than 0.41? 6679.33 angstrom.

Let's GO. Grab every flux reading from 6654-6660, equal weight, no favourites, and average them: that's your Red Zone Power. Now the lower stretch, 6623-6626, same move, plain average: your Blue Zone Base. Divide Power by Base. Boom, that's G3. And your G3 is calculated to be 1.02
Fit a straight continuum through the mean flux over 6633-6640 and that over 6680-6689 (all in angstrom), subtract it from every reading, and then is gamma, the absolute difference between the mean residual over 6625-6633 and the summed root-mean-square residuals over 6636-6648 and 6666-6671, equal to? 0.6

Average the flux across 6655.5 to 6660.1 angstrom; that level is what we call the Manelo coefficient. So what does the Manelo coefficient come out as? 25.2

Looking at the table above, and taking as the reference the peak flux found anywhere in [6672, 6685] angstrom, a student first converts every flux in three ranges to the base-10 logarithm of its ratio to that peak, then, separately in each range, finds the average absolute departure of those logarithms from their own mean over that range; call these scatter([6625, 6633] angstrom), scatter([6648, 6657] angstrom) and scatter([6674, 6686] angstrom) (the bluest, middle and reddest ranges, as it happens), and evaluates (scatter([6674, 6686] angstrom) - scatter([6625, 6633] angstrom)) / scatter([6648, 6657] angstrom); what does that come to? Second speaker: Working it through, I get 1.2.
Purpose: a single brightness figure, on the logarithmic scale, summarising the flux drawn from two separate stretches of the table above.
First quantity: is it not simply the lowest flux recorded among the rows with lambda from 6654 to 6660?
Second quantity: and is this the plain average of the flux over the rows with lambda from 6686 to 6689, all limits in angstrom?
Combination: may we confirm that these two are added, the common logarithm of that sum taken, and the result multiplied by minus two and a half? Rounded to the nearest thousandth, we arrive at -4.227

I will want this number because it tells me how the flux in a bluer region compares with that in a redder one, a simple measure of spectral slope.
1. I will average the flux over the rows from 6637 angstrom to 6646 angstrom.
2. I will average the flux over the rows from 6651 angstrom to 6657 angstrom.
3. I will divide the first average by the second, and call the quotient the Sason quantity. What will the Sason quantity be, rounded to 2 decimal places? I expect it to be 0.97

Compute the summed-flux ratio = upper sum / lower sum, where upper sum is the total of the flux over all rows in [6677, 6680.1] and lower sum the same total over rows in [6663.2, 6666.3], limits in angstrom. 1.008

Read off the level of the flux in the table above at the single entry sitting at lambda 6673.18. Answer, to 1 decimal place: 25.1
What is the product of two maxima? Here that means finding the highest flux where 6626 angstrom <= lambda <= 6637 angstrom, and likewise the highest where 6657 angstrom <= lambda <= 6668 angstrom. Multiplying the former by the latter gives 645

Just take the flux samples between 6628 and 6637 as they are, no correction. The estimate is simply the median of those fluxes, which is 24.6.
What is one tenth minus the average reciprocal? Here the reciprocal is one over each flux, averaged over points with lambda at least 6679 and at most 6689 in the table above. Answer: 0.0584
